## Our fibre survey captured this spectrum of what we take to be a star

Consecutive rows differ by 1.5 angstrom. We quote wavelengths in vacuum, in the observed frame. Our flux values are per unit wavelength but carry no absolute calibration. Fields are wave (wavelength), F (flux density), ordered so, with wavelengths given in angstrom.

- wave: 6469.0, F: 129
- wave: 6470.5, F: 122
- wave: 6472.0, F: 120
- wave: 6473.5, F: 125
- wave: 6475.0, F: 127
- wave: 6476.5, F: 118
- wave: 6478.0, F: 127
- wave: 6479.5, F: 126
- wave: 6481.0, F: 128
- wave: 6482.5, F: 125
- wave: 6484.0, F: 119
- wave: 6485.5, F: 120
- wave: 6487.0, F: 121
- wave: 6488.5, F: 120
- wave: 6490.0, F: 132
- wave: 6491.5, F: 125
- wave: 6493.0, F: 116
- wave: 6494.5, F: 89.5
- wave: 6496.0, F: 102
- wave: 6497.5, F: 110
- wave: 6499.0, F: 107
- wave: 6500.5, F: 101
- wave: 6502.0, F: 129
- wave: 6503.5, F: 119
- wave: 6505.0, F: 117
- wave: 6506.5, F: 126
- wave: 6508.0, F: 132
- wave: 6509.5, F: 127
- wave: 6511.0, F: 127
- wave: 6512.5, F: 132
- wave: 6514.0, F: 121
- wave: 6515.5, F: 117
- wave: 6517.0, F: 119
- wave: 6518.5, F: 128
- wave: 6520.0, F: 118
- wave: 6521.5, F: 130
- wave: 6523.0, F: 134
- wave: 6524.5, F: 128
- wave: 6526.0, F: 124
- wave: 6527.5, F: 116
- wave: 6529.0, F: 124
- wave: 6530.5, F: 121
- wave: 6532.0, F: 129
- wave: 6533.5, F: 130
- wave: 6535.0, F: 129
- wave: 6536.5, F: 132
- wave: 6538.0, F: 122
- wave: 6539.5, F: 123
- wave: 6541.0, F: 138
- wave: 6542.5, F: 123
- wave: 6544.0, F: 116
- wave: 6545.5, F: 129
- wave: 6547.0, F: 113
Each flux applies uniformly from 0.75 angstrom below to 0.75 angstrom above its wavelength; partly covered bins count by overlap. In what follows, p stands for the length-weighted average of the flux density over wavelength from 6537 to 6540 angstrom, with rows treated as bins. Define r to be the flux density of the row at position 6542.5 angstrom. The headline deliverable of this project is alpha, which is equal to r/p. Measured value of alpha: 1.00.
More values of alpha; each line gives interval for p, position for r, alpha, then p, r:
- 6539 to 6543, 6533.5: 1.01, 129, 130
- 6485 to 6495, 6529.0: 1.05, 118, 124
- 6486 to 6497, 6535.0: 1.12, 115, 129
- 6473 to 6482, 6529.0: 0.99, 125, 124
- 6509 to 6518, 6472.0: 0.97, 124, 120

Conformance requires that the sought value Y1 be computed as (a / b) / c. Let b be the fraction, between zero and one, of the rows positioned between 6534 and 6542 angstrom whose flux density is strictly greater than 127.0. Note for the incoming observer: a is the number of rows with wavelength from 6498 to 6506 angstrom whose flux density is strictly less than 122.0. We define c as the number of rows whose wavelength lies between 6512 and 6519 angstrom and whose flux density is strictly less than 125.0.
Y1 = 2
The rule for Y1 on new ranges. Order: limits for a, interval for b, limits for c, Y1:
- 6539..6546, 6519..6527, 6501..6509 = 1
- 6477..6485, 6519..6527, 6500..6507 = 1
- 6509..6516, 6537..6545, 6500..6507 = 3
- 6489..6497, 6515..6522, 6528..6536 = 4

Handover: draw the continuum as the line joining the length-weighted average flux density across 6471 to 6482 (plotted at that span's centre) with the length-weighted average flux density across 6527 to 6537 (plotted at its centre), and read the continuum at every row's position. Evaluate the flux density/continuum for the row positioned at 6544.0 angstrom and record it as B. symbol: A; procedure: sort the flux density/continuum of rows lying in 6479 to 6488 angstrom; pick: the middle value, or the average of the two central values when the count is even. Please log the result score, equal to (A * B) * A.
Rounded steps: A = 0.99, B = 0.92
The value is 0.89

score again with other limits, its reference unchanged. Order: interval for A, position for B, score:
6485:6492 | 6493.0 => 0.88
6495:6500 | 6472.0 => 0.71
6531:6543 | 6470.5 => 1.03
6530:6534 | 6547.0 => 0.94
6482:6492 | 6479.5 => 0.95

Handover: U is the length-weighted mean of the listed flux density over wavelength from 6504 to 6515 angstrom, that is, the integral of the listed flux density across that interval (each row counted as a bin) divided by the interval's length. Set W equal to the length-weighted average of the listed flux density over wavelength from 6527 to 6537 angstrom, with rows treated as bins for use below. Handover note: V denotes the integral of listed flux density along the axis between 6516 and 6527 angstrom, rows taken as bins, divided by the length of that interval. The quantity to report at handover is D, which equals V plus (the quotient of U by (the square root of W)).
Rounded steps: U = 126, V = 125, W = 126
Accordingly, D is 137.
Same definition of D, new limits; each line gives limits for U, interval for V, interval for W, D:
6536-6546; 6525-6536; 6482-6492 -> 136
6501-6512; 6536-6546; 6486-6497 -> 138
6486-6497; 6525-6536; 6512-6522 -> 135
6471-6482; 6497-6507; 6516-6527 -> 127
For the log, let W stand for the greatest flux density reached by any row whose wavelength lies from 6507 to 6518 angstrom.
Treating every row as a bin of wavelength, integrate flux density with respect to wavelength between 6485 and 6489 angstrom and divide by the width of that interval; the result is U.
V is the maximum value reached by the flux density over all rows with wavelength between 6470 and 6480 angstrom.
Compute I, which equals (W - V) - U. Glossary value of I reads -115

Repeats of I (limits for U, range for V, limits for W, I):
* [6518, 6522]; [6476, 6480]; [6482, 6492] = -120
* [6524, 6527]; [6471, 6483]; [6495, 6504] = -124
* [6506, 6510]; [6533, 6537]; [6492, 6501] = -145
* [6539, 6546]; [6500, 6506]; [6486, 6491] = -123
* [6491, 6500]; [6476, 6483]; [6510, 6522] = -104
